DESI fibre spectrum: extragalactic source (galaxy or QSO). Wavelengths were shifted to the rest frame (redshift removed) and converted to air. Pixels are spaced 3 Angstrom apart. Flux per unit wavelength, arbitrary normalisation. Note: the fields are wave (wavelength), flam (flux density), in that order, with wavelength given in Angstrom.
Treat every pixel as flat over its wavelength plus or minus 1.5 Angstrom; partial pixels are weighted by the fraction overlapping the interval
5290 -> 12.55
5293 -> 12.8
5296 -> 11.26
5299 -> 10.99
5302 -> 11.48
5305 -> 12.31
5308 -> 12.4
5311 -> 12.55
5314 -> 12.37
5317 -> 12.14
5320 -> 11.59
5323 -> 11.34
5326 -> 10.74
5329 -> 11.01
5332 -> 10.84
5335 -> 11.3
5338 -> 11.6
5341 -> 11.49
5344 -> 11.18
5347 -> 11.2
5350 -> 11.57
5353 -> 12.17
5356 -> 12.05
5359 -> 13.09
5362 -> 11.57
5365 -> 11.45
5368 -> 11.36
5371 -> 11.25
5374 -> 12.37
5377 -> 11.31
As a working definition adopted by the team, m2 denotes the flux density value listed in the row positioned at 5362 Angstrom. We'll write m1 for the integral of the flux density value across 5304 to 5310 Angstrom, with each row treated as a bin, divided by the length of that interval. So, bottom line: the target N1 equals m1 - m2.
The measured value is 0.8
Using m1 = 12.4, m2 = 11.57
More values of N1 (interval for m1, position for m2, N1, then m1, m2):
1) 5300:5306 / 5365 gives 0.3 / 11.8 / 11.45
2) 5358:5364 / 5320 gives 0.6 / 12.2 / 11.59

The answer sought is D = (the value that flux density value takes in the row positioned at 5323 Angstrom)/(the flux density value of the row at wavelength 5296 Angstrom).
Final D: 1.01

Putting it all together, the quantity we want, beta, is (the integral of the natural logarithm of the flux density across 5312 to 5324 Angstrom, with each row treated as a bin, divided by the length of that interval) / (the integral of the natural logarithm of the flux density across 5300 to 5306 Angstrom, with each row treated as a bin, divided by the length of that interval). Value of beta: 1.004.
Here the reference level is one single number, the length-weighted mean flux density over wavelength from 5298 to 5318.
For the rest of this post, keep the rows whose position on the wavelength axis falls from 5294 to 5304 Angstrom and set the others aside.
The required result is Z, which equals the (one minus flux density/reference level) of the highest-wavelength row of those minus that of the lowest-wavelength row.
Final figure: -0.02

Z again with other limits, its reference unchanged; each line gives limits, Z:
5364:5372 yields 0.02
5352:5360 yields -0.08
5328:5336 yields -0.02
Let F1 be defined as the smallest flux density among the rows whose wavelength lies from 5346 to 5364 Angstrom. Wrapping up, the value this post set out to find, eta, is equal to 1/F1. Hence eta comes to 0.0893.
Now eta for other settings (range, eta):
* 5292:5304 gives 0.0910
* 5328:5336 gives 0.0923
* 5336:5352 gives 0.0894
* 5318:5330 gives 0.0931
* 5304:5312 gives 0.0812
